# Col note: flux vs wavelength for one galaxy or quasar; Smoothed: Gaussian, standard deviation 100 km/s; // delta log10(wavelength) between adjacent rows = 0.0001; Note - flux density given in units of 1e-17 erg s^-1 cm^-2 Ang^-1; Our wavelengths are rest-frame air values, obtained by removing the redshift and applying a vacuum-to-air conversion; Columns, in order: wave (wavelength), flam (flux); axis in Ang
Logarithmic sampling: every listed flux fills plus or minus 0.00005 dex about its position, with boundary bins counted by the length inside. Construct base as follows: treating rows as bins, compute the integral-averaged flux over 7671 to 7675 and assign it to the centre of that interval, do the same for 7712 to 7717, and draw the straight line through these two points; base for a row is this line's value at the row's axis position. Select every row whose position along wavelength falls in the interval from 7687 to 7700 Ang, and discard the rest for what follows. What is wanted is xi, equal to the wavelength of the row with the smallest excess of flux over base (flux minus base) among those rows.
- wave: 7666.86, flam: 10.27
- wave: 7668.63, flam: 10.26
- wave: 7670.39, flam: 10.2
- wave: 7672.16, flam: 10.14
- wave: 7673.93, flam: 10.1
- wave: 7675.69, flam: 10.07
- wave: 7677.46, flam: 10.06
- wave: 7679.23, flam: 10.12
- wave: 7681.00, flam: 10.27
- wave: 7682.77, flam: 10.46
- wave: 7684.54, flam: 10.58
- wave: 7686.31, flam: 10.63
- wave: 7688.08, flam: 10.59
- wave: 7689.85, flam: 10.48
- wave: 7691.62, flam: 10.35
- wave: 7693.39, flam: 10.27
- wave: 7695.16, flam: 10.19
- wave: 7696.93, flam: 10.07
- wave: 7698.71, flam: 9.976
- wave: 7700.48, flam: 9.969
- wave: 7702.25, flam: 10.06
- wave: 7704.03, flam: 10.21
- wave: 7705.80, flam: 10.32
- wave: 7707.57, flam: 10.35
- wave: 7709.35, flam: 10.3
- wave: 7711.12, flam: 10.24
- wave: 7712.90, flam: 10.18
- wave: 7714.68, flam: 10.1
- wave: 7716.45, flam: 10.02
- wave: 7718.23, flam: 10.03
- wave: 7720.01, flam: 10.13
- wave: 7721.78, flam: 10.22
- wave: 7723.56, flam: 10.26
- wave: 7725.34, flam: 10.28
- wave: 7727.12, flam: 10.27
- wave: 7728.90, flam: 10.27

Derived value 7698.71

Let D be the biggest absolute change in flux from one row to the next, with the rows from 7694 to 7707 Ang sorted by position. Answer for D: 0.15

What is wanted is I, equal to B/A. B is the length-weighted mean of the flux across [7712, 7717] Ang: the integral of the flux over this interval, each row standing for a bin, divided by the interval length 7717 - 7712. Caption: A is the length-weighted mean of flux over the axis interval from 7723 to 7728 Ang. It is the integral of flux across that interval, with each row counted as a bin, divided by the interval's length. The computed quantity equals 0.98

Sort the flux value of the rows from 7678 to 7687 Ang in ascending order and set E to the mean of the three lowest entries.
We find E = 10.3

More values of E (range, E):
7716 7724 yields 10.1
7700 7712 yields 10.1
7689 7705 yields 10.0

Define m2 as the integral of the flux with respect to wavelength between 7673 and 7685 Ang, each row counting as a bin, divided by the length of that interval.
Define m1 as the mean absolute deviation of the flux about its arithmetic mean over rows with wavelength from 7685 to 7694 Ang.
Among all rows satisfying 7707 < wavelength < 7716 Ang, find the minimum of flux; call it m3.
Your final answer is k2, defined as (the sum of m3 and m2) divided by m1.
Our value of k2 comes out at 165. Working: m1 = 0.123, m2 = 10.22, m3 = 10.1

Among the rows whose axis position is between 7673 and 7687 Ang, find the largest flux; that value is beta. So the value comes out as 10.63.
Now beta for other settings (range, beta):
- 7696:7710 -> 10.35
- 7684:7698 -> 10.63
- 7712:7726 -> 10.28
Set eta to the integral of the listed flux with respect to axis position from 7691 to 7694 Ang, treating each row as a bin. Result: 30.9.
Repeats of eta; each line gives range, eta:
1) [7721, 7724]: 30.7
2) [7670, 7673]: 30.5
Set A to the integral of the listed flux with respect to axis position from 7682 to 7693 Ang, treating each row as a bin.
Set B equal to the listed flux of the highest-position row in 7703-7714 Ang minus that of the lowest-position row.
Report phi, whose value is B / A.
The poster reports -0.0003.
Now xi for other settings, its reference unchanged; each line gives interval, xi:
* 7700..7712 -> 7700.48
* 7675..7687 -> 7677.46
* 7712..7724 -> 7716.45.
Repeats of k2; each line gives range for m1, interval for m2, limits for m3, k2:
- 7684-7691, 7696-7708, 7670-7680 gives 449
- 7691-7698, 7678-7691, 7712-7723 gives 227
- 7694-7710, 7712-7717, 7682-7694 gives 162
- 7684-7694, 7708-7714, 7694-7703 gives 173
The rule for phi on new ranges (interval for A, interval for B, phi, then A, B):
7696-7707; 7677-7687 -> 0.0051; 111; 0.57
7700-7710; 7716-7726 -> 0.0025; 102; 0.26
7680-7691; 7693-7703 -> -0.0018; 115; -0.21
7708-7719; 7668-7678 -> -0.0018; 112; -0.20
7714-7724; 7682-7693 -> -0.0011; 101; -0.11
